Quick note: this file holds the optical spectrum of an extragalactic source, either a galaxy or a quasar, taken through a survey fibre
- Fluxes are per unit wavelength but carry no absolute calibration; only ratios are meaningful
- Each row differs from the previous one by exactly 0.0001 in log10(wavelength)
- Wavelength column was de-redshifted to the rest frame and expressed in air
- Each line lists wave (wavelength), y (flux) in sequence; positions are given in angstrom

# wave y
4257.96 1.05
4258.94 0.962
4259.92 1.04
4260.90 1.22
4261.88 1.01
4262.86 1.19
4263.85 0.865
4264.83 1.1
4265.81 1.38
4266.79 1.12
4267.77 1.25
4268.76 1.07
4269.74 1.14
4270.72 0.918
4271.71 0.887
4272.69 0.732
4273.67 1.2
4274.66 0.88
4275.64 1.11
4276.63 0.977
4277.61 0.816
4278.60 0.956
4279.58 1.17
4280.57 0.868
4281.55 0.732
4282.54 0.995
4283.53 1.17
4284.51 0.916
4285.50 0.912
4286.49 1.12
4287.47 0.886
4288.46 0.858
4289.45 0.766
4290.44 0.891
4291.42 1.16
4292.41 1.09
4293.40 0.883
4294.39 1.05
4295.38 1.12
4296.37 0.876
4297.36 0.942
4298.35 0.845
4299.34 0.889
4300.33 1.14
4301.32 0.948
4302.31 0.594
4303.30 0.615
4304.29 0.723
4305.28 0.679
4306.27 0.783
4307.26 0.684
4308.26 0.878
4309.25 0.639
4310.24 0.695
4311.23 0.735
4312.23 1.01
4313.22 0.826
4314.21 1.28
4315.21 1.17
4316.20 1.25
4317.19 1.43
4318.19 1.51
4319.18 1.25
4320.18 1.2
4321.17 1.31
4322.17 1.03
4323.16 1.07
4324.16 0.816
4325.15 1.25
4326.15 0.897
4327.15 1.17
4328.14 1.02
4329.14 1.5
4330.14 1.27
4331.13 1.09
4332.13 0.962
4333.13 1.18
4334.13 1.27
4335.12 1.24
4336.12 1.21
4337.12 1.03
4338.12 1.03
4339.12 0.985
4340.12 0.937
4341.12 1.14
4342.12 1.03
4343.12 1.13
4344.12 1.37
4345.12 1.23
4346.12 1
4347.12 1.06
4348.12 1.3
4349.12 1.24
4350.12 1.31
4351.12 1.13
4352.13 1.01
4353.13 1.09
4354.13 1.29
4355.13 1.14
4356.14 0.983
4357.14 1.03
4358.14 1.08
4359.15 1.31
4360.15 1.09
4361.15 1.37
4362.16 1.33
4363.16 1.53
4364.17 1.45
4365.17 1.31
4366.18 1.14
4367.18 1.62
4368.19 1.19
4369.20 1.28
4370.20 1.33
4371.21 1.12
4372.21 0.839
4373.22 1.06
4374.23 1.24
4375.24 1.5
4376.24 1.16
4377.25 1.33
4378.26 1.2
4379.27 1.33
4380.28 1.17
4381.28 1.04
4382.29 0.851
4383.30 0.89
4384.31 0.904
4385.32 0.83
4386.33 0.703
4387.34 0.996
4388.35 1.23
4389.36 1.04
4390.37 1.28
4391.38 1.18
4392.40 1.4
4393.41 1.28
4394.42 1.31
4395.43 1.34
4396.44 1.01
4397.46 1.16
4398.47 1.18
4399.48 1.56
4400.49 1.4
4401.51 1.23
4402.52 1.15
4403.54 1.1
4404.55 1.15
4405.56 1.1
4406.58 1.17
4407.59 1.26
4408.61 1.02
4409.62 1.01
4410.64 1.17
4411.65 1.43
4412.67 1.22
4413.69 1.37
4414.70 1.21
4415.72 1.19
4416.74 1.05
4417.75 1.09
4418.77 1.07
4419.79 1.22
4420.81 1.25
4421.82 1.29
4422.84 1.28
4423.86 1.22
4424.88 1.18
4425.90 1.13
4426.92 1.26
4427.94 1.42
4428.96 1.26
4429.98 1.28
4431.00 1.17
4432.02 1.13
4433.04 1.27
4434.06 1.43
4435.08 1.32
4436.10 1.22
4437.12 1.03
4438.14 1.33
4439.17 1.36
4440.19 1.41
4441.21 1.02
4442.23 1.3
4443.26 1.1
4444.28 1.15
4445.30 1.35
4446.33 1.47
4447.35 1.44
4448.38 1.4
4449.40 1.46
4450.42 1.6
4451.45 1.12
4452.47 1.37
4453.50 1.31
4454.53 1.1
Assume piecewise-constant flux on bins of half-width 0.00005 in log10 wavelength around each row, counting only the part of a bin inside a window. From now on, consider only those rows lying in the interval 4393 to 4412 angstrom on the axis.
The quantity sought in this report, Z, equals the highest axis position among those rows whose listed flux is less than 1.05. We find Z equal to 4409.62 angstrom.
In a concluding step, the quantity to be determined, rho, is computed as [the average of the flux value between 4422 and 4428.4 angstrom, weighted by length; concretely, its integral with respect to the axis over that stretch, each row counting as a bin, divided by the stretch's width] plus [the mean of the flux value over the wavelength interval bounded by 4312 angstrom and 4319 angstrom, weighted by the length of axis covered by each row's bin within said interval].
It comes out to 2.47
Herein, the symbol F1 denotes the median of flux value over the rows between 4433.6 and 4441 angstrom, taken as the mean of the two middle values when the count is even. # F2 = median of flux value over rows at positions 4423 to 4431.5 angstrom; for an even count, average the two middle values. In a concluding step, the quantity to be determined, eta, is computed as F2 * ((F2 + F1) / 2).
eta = 1.59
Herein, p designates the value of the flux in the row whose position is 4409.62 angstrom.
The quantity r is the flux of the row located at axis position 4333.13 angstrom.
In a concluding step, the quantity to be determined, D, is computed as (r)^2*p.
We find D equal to 1.4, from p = 1.01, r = 1.18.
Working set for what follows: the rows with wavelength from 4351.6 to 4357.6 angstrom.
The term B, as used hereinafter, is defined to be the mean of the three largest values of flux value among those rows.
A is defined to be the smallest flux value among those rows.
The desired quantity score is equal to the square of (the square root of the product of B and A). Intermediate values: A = 0.983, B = 1.17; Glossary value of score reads 1.15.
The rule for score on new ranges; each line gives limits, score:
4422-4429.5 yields 1.49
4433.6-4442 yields 1.43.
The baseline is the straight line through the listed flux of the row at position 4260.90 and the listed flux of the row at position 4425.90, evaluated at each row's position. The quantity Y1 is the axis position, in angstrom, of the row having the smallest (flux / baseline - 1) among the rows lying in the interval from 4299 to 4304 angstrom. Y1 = 4302.31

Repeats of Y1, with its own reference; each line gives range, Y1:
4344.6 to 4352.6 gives 4346.12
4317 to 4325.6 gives 4324.16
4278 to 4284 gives 4281.55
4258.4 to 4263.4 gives 4258.94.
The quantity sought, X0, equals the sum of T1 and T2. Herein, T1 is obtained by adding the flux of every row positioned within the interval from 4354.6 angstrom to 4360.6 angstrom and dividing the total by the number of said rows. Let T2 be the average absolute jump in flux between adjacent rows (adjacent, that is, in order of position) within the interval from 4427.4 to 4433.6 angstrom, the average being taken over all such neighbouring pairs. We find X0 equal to 1.2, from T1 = 1.11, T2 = 0.09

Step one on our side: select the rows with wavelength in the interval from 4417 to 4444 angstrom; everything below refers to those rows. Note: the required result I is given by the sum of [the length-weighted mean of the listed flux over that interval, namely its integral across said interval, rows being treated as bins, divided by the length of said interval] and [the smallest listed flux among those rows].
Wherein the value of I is 2.3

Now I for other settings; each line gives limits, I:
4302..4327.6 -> 1.6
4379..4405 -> 1.8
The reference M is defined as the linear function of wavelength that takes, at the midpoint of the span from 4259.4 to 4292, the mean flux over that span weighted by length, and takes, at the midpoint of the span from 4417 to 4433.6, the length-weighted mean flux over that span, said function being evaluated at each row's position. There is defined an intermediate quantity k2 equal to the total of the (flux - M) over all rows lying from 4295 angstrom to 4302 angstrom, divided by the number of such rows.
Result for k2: -0.08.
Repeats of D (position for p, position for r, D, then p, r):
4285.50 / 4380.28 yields 1.2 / 0.912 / 1.17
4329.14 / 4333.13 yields 2.1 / 1.5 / 1.18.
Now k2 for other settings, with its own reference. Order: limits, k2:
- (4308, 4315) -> -0.19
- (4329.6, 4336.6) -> 0.08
